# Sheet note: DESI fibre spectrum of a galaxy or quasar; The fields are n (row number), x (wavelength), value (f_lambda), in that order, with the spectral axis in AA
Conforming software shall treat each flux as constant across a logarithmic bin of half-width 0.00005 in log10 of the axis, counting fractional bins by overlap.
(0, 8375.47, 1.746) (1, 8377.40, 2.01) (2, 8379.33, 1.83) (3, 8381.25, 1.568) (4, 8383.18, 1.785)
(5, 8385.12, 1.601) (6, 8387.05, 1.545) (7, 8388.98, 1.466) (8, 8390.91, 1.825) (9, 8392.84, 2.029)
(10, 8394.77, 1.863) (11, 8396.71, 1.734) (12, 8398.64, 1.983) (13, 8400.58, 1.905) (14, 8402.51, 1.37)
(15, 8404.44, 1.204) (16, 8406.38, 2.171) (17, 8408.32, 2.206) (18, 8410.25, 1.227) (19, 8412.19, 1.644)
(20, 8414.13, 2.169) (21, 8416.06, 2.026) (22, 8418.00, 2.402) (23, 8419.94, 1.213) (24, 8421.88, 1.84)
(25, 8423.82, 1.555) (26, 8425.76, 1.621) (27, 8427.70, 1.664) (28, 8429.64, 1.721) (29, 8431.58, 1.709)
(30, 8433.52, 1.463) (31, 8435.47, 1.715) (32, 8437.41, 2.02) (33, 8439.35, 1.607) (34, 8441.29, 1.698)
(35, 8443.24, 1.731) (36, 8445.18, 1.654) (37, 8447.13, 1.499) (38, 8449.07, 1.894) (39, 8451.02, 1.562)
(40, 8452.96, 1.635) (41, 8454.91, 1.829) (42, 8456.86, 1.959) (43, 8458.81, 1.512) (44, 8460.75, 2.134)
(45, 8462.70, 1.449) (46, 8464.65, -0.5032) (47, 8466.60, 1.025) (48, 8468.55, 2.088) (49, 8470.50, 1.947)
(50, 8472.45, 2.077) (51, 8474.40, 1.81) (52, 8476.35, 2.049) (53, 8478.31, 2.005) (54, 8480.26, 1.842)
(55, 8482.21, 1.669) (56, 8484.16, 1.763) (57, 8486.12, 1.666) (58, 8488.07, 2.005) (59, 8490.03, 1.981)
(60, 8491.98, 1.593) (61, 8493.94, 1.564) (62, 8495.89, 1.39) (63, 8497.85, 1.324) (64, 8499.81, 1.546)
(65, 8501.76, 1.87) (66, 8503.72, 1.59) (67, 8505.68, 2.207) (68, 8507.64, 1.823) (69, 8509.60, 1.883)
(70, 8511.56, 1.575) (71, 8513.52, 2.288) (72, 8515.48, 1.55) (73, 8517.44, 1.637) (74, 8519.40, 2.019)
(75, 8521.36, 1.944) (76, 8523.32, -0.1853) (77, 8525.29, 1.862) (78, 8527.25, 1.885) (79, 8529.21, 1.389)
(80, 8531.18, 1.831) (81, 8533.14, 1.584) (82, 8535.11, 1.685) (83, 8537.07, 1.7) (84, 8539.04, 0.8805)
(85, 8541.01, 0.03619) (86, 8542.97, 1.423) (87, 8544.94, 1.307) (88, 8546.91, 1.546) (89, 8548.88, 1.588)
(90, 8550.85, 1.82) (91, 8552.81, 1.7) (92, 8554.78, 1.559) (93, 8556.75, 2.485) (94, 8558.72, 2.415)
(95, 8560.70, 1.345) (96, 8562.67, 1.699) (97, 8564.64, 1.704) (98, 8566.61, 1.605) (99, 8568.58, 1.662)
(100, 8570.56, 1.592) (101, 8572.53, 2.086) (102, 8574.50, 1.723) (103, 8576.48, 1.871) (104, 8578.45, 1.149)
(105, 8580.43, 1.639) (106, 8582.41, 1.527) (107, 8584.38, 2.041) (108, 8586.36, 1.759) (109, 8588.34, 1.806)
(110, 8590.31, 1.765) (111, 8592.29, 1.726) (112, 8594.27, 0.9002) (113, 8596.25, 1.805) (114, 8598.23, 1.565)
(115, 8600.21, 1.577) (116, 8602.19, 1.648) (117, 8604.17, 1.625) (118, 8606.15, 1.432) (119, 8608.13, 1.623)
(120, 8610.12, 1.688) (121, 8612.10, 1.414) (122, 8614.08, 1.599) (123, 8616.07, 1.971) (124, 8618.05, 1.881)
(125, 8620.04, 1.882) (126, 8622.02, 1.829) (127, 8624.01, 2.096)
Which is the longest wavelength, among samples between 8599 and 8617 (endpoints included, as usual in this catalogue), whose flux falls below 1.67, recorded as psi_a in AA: 8614.08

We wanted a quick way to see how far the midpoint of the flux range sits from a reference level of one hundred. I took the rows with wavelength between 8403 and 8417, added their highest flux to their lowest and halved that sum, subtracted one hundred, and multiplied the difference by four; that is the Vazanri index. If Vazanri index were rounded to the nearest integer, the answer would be -393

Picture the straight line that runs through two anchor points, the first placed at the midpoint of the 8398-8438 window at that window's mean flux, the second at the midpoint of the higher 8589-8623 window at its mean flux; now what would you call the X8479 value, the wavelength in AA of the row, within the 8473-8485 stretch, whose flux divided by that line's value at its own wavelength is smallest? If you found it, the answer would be 8482.21 AA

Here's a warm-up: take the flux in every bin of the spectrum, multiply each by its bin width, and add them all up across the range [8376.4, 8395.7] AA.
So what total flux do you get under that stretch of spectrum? 34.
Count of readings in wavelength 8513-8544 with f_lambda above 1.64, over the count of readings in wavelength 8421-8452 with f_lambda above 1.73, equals 2.0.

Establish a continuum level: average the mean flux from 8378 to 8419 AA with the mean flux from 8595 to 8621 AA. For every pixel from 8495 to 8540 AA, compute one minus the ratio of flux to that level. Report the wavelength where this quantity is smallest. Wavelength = 8513.52 AA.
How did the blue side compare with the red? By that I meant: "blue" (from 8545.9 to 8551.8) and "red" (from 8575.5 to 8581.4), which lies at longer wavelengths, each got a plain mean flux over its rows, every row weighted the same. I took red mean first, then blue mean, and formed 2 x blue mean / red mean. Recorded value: 2.1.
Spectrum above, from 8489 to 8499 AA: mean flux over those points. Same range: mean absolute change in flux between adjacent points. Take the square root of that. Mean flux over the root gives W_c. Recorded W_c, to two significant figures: 3.9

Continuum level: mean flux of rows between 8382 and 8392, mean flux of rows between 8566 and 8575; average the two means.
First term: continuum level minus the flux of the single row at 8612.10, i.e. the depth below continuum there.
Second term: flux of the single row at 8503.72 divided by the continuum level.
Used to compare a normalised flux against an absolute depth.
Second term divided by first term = 3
